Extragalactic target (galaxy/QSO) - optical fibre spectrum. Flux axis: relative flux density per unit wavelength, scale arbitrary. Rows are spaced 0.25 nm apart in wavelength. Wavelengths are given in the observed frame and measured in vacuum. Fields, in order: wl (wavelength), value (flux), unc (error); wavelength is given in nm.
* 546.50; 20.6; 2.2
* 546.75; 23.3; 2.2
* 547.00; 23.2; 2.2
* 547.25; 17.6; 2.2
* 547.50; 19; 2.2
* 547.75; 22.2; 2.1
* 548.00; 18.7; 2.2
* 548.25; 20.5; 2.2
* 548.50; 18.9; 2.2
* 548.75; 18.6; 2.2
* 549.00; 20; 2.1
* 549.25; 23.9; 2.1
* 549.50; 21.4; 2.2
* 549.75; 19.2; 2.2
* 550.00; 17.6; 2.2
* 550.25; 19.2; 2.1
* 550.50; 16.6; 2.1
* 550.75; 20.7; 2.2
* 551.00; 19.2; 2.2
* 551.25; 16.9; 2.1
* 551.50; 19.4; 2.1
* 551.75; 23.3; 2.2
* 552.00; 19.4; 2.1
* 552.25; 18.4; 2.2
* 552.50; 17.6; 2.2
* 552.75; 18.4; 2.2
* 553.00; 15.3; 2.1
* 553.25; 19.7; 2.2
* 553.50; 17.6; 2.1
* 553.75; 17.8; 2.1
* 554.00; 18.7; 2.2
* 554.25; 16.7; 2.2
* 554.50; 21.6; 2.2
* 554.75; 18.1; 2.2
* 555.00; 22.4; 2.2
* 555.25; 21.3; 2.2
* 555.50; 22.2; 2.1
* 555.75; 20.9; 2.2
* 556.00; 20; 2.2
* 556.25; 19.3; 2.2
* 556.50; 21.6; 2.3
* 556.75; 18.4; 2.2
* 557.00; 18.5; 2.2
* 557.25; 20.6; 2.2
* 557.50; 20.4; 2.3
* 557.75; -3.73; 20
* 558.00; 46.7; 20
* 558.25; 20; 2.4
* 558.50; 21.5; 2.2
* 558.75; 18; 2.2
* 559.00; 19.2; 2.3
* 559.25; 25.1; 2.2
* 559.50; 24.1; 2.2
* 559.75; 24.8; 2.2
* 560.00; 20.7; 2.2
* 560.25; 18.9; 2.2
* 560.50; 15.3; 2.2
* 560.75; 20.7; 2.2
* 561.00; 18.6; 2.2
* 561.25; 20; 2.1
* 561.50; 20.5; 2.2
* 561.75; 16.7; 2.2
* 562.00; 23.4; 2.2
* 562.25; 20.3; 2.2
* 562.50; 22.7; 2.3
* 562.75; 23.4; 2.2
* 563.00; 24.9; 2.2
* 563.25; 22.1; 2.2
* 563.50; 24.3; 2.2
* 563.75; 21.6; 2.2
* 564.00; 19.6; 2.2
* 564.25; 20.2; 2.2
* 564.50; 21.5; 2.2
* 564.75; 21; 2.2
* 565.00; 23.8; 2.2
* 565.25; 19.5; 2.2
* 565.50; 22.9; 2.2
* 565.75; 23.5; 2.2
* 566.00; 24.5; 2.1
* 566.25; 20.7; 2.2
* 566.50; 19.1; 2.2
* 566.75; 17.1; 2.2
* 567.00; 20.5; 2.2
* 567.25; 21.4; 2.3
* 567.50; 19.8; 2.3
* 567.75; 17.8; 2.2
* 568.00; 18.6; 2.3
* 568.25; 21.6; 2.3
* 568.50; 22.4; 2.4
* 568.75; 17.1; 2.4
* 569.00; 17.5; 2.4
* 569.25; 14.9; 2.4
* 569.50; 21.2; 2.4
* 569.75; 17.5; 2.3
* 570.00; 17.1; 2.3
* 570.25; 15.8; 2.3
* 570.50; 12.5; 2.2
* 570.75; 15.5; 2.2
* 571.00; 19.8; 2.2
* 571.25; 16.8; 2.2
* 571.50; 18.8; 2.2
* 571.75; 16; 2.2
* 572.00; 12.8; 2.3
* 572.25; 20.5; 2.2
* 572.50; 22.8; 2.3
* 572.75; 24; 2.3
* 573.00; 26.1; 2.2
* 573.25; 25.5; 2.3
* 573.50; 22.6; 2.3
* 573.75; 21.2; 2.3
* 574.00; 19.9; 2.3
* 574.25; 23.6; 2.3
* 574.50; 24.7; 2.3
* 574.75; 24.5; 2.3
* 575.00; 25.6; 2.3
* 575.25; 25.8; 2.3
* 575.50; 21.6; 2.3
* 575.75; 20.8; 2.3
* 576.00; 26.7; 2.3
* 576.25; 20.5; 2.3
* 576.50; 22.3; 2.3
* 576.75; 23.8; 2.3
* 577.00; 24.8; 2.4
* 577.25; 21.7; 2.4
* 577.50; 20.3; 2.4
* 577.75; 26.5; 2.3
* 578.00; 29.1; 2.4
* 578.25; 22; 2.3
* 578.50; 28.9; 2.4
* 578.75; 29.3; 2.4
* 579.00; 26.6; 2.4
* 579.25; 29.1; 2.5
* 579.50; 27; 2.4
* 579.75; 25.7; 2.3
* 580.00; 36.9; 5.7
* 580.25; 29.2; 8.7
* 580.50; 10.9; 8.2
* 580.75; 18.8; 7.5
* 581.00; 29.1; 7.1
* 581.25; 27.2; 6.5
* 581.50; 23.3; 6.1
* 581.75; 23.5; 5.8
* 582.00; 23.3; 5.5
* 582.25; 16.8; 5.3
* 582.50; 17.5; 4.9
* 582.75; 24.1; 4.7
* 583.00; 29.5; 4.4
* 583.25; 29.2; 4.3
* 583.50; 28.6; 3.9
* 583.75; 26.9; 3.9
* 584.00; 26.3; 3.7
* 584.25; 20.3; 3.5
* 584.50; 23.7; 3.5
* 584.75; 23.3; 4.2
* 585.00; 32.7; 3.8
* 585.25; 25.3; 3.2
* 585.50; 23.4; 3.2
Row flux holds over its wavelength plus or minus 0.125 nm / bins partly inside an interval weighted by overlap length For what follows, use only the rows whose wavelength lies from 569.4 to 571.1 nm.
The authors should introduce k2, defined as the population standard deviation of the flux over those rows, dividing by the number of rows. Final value 2.66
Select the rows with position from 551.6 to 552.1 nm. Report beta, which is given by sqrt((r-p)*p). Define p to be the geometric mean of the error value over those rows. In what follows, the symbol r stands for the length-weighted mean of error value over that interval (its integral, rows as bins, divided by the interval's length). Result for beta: 0.04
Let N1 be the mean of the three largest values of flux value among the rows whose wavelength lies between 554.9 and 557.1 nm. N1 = 22.1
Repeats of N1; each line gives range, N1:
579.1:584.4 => 31.9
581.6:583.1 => 25.7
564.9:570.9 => 23.9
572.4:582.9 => 31.8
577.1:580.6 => 31.8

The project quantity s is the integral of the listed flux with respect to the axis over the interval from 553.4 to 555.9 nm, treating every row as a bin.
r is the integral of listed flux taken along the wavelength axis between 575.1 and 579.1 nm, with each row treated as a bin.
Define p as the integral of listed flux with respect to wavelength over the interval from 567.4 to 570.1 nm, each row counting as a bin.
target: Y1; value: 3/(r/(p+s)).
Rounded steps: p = 50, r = 98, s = 49.4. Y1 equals 3.1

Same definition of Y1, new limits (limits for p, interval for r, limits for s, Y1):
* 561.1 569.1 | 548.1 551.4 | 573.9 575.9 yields 10.0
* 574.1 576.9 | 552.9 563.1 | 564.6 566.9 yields 1.7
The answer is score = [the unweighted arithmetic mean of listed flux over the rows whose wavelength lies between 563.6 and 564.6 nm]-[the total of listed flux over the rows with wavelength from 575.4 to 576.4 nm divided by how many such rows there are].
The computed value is -1.7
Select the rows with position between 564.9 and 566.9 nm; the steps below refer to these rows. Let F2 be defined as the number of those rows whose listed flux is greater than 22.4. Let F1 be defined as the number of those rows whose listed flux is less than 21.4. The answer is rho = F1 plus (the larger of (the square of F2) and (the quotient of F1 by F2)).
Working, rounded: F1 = 4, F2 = 4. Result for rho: 20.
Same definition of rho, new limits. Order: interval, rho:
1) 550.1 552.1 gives 14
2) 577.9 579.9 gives 49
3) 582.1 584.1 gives 38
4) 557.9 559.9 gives 19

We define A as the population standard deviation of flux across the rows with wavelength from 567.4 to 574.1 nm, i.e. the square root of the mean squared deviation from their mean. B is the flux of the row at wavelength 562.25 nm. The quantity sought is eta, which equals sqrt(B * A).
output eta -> 8.4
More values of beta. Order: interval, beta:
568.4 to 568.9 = 0.00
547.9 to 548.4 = 0.00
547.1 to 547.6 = 0.00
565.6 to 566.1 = 0.11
